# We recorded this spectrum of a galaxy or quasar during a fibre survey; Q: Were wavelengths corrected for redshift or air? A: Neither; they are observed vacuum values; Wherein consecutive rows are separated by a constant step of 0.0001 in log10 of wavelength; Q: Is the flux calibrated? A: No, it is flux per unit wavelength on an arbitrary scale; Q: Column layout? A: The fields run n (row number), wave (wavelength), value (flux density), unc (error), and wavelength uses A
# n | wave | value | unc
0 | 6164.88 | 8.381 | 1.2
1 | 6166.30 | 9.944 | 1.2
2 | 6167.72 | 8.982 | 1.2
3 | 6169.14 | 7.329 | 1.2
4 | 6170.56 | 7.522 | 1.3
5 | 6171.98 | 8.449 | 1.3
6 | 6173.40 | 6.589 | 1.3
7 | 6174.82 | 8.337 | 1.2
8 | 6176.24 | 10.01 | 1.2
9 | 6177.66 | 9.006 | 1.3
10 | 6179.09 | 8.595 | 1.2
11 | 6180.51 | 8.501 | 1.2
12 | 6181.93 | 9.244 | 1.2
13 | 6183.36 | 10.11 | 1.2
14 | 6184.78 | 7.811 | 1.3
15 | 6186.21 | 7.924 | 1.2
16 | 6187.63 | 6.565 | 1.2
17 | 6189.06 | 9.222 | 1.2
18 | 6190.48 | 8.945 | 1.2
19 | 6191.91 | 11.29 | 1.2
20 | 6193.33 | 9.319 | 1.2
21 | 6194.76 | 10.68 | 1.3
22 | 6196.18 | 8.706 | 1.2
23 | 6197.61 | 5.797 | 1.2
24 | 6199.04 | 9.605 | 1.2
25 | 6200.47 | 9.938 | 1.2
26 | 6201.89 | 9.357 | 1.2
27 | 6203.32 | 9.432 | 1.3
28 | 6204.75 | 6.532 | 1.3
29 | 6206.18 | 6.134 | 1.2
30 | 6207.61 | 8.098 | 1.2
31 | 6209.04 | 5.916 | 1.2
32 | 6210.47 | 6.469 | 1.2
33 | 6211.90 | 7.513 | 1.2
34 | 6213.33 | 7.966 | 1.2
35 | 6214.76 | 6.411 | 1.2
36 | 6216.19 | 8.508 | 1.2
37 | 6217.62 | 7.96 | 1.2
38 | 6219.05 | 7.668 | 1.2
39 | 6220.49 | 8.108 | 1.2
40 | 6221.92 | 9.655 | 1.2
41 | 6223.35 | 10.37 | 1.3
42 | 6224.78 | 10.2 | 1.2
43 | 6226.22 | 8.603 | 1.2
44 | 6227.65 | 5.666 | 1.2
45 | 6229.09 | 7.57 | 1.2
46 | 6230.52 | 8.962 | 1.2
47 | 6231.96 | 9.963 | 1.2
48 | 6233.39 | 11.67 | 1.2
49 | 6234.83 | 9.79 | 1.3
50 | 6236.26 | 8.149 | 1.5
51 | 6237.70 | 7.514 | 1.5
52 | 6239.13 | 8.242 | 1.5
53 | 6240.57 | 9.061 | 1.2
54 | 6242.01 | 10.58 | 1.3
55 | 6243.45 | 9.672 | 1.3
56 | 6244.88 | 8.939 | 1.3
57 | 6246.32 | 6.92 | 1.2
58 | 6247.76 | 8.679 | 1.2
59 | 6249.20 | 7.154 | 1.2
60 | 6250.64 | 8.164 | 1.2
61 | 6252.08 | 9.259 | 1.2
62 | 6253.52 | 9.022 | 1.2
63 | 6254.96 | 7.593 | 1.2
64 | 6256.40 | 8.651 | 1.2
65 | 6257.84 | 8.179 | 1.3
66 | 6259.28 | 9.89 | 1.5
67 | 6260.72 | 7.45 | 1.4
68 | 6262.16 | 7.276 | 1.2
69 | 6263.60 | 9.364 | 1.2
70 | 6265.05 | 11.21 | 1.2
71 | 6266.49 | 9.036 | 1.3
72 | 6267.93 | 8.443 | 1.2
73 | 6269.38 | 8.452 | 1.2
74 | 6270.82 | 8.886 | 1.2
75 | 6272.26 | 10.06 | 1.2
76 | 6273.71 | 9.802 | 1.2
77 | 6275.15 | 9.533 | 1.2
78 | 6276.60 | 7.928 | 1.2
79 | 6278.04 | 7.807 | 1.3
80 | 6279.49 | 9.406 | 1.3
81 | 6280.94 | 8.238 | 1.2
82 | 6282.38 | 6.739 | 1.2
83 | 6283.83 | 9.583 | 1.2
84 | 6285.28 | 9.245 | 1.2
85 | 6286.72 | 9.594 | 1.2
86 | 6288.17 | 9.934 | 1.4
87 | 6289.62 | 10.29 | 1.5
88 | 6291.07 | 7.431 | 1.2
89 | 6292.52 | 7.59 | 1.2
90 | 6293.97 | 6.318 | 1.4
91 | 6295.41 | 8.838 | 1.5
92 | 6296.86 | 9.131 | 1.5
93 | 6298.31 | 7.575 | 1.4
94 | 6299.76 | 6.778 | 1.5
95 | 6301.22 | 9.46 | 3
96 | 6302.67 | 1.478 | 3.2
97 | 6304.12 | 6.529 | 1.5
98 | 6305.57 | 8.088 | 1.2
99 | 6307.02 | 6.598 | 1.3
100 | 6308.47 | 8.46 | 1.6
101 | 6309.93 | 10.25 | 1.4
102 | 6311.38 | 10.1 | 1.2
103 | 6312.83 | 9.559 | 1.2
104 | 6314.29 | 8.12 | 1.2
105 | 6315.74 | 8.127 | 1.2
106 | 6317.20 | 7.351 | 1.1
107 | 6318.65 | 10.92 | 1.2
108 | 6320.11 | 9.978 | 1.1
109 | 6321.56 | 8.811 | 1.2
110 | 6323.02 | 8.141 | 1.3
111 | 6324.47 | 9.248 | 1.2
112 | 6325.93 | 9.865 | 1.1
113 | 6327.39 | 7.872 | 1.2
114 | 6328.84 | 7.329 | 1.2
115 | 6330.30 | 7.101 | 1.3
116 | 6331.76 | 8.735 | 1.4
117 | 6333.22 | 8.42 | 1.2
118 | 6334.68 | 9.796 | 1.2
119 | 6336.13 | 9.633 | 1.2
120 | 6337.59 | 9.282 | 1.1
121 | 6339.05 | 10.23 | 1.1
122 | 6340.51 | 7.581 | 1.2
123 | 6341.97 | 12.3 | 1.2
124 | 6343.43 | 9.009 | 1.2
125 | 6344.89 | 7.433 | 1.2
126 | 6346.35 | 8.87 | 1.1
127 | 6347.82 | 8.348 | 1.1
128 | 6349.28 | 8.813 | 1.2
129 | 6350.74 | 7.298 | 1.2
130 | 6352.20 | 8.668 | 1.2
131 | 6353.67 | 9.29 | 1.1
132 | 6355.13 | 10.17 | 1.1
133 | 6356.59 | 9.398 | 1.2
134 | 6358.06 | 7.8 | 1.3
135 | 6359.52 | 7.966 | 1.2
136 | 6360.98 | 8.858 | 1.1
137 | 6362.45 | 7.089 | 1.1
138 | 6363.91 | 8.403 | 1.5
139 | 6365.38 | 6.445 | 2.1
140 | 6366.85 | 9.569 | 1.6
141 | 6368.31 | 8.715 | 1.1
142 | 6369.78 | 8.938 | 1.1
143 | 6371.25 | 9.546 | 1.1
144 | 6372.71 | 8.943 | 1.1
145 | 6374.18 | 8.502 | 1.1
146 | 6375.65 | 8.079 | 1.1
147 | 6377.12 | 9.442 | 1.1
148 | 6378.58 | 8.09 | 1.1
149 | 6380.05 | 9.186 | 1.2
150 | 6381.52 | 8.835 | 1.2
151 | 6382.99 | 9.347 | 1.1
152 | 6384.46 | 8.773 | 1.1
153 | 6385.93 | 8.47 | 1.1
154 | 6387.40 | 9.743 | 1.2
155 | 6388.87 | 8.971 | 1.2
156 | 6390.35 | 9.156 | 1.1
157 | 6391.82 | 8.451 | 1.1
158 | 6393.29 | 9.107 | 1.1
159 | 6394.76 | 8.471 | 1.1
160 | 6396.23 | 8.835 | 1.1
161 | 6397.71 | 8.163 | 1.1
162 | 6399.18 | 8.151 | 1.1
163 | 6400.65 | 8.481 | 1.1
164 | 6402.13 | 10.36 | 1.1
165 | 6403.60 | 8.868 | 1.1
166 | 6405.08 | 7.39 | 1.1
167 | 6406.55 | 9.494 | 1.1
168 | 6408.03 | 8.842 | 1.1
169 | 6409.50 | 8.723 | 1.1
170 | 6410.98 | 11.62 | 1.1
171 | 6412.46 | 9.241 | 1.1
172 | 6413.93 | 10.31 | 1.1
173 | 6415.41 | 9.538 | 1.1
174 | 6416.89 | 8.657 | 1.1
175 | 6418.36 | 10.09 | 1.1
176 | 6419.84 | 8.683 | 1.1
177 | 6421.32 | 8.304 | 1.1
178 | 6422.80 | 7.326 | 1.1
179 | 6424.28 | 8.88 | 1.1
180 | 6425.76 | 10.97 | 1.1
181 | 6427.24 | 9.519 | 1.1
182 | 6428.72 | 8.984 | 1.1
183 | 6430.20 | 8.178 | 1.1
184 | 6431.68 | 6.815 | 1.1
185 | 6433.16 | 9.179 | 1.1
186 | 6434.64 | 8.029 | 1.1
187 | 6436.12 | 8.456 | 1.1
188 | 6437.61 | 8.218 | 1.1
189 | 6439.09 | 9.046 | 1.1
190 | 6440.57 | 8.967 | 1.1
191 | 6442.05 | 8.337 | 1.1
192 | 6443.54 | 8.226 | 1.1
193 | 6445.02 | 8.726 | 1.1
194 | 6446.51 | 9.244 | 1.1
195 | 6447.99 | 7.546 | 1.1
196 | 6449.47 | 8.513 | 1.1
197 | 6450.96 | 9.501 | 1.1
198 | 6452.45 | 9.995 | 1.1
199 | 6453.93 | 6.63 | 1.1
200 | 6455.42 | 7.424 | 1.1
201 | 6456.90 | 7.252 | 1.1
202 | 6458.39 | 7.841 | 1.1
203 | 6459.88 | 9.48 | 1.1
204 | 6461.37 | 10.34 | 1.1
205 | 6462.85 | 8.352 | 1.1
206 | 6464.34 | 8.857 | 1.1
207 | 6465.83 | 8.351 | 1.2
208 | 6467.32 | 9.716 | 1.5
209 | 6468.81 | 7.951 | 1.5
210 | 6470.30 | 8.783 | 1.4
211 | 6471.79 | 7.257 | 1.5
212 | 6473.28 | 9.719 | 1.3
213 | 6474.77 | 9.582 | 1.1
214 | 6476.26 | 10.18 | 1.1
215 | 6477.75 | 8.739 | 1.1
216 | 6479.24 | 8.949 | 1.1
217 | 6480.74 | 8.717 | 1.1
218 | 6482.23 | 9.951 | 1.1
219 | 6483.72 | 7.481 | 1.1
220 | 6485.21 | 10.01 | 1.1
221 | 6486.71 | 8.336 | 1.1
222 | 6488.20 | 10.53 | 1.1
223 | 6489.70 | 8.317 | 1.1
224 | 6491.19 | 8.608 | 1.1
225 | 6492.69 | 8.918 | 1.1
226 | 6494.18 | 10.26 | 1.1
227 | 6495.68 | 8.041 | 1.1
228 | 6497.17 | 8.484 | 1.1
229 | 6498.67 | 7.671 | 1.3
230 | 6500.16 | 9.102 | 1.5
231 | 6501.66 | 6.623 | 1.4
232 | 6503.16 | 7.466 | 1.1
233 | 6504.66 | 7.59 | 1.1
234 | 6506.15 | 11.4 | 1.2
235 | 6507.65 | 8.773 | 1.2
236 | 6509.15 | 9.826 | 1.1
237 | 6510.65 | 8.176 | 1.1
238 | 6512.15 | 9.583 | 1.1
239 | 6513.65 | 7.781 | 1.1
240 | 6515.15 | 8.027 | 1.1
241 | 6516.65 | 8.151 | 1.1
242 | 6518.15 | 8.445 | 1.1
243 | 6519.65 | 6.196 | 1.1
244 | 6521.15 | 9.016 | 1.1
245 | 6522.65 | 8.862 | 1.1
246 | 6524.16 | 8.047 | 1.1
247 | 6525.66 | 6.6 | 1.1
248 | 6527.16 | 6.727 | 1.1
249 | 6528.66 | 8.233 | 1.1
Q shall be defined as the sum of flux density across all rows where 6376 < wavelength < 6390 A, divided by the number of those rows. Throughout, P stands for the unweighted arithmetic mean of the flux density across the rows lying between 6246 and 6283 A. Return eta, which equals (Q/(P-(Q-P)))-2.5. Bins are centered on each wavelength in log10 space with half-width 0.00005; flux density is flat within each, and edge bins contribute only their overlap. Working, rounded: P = 8.6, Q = 8.98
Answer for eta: -1.40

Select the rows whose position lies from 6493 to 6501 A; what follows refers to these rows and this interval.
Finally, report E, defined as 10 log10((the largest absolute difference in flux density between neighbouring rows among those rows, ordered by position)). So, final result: 3.5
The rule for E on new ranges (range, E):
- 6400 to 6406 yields 2.7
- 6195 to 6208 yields 5.8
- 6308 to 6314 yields 2.5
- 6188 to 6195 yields 3.7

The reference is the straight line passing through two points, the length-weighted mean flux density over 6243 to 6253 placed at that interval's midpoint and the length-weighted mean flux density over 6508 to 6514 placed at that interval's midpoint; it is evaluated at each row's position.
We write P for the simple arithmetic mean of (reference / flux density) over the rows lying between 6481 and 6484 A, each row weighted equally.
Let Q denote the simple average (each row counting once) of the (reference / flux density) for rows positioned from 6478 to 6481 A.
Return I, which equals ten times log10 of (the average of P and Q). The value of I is 0.08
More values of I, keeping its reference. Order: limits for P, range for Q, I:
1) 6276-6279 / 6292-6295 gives 0.61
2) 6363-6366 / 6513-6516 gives 0.62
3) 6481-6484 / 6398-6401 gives 0.17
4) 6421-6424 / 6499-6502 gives 0.57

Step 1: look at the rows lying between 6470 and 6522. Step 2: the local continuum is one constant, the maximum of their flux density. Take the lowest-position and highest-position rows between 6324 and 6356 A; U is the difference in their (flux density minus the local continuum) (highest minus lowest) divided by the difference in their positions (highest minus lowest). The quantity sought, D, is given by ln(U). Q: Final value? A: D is -3.5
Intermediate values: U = 0.030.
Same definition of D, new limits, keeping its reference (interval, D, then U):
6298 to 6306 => -2.6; 0.071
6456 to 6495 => -2.5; 0.081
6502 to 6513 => -1.4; 0.235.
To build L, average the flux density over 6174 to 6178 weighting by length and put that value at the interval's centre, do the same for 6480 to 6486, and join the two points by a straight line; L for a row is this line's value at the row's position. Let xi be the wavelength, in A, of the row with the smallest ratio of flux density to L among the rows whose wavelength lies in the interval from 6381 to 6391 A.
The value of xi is 6385.93 A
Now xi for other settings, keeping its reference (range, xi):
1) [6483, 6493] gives 6483.72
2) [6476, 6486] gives 6483.72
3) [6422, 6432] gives 6431.68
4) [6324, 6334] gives 6330.30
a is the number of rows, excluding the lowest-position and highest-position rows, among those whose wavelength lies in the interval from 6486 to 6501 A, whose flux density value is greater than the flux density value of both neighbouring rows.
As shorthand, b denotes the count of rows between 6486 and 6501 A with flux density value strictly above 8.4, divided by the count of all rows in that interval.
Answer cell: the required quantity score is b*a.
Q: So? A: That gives 1.8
